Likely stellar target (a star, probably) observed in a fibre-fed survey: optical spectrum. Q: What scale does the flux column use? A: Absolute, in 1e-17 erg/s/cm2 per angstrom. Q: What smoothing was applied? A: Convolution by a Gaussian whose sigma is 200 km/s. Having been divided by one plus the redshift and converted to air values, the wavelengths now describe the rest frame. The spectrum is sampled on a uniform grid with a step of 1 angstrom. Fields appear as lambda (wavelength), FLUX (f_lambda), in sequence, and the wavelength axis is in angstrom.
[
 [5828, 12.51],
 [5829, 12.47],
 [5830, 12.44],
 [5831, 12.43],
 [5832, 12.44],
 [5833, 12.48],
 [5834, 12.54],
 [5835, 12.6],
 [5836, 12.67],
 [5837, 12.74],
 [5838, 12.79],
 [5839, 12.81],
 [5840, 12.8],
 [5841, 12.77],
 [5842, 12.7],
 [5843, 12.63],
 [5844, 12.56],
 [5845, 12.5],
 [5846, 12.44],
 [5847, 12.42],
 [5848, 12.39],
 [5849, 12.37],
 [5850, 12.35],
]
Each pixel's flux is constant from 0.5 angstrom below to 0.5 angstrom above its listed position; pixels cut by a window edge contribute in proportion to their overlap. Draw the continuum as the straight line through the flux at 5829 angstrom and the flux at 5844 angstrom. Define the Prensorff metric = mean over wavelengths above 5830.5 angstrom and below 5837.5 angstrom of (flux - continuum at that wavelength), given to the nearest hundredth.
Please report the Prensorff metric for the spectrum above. 0.06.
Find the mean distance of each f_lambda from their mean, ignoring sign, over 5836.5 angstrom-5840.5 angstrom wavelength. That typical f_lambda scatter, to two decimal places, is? 0.02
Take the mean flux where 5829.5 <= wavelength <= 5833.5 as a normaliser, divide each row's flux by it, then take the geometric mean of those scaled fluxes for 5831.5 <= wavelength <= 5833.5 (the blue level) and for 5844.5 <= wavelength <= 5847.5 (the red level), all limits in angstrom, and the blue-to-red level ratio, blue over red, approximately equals 1.00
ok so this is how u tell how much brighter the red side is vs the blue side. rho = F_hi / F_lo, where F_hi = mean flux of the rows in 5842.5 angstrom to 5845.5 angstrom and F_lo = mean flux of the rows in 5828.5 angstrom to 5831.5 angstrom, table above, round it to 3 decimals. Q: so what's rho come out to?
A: 1.009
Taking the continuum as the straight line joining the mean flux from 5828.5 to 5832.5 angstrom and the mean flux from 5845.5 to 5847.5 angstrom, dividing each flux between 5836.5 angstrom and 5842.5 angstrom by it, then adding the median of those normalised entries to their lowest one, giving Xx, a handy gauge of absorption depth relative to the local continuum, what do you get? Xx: 2.05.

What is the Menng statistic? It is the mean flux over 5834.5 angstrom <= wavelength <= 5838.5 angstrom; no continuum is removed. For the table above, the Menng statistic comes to 12.7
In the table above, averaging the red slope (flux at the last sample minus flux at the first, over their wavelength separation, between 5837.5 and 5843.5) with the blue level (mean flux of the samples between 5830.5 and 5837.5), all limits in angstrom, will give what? 6.26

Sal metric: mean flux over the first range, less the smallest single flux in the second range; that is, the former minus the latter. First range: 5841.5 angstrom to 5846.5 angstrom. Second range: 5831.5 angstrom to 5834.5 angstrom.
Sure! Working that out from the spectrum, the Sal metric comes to 0.13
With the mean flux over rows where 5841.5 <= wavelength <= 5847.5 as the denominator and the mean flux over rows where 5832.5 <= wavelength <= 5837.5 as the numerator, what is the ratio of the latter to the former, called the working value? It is 1.01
